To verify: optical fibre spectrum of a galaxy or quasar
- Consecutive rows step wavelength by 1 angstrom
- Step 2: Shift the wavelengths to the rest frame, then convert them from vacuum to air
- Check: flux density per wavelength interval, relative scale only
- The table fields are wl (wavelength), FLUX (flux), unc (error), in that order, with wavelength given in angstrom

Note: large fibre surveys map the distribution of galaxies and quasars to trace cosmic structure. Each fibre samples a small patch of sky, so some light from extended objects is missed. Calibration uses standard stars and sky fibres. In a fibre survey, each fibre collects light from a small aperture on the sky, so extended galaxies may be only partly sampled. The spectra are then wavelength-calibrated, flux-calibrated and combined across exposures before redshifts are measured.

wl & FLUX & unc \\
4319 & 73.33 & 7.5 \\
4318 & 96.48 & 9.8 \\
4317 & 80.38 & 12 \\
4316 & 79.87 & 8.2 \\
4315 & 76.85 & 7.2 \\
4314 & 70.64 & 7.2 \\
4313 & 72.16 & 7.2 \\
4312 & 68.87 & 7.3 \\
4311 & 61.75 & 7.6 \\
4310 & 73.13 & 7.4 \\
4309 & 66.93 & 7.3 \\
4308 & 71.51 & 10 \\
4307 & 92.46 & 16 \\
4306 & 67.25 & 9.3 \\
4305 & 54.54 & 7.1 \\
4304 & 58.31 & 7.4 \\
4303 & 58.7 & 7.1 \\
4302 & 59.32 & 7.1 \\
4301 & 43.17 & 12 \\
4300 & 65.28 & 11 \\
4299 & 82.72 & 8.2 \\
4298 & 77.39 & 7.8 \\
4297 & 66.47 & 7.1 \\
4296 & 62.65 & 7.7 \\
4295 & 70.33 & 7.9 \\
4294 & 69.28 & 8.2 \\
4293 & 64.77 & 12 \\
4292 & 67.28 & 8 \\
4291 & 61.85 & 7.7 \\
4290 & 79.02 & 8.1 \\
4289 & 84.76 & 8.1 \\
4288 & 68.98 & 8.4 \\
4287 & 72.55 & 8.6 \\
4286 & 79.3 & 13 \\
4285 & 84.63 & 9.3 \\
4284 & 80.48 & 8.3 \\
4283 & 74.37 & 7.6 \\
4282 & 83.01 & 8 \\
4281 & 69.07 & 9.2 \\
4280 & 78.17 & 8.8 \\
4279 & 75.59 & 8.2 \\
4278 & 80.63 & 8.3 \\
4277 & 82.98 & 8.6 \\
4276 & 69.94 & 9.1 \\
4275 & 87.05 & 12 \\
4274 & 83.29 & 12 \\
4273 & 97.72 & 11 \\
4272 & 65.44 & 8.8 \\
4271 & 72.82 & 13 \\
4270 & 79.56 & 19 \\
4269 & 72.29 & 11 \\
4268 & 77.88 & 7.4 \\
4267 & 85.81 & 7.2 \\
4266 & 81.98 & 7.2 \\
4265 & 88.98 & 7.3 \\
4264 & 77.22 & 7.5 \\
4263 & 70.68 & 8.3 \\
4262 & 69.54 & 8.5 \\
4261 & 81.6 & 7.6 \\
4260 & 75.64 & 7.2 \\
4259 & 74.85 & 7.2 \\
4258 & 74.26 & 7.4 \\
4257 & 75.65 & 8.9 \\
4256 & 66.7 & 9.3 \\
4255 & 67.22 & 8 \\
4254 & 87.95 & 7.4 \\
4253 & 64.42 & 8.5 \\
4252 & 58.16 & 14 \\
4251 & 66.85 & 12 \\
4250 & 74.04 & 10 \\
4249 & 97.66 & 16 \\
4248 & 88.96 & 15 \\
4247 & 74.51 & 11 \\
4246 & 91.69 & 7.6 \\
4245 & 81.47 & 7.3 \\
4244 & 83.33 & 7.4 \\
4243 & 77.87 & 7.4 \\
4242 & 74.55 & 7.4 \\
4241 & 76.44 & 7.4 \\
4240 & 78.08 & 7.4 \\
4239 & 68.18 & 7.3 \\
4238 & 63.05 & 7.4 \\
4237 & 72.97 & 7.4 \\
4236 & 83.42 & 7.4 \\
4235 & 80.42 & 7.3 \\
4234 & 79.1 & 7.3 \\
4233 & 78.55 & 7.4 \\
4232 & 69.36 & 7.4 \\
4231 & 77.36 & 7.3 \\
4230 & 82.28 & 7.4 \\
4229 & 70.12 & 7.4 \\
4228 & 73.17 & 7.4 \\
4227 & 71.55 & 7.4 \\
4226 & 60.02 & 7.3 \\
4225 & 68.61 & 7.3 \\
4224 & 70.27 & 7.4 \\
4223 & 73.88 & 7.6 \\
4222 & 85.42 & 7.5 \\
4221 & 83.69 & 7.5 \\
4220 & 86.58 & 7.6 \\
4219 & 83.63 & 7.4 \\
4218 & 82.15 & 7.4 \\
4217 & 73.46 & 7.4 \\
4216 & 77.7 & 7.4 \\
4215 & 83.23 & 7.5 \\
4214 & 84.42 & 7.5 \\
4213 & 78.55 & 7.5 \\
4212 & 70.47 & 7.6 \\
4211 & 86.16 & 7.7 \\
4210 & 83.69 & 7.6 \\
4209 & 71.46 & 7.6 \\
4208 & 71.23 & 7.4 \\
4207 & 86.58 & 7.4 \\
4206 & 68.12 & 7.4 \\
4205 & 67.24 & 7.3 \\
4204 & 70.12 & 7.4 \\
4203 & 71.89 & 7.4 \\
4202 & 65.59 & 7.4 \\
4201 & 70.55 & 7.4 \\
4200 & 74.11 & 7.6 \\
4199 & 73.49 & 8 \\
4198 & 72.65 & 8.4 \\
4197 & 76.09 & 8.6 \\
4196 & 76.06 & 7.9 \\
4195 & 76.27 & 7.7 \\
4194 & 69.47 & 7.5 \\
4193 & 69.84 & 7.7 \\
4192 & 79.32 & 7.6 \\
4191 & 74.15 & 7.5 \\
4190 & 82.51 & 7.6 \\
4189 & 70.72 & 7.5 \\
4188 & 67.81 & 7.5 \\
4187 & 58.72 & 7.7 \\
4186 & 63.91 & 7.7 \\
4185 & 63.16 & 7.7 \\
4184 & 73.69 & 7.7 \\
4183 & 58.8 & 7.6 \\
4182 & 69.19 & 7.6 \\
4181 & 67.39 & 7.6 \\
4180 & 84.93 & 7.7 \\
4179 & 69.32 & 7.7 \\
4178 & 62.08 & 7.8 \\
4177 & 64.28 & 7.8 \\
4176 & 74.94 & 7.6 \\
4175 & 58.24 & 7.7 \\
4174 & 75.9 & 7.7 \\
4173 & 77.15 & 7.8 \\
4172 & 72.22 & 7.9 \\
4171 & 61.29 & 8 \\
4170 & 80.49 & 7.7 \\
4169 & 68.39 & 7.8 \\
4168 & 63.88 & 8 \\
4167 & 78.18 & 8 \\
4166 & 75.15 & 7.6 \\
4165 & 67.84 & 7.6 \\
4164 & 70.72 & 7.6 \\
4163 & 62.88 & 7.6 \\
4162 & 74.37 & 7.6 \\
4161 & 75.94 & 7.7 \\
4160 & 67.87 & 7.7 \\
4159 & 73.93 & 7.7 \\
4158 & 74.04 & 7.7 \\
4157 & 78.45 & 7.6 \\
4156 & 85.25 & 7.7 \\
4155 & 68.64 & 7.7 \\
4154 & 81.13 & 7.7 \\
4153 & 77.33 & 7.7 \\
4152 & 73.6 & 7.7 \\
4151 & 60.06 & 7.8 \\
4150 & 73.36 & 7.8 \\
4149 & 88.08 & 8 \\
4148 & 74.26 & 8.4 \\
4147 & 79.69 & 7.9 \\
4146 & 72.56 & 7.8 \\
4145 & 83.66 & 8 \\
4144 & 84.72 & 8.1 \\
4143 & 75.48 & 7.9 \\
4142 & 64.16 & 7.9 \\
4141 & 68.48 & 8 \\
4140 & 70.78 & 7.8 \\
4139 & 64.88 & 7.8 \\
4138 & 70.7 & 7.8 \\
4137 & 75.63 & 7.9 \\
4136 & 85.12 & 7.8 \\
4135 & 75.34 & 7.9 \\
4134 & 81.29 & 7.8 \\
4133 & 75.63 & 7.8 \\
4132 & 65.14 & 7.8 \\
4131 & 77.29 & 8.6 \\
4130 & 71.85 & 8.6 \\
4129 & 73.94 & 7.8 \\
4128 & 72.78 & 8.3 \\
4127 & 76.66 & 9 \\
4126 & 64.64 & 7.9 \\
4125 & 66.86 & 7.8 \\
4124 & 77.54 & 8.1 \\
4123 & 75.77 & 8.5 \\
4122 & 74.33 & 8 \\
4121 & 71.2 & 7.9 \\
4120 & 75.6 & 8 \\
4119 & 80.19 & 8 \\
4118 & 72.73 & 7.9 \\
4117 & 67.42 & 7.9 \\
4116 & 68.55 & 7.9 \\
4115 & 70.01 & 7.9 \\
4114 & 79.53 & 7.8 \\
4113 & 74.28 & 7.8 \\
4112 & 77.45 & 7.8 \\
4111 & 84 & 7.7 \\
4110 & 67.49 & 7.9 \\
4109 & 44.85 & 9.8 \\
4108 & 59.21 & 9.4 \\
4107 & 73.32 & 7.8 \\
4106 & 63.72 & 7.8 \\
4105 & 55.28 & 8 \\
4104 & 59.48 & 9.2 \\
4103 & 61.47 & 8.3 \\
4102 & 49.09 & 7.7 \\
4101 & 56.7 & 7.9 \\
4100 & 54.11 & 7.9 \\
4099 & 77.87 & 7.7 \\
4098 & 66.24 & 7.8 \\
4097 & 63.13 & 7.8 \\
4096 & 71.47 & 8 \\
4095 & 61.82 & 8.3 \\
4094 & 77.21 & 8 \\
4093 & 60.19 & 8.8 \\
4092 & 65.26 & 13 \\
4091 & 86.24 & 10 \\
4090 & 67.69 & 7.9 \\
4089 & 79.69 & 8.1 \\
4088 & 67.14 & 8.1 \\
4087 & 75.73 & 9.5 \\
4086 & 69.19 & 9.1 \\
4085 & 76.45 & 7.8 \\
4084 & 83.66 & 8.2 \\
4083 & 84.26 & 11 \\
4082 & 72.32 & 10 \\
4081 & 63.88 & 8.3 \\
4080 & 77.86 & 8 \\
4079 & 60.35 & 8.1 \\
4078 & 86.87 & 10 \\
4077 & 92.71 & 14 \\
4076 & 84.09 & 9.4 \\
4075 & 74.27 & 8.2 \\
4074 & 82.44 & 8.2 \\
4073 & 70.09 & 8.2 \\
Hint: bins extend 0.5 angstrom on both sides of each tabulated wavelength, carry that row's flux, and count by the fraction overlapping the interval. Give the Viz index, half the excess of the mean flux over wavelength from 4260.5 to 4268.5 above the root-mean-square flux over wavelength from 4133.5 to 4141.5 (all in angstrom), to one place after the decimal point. 2.5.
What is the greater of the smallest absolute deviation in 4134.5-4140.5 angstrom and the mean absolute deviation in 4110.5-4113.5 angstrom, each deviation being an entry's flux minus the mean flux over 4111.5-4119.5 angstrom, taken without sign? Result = 4.8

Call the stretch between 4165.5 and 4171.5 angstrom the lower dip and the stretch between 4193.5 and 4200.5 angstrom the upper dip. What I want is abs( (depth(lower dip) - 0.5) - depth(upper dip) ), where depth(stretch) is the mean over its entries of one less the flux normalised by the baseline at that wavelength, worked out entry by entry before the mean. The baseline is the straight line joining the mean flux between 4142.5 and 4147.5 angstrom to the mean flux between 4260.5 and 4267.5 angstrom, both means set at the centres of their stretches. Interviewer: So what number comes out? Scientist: 0.465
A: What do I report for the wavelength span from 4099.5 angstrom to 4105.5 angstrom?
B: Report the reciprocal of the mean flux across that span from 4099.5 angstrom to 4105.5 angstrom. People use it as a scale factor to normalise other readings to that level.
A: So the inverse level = 0.0179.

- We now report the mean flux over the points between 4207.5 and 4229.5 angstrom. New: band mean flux 77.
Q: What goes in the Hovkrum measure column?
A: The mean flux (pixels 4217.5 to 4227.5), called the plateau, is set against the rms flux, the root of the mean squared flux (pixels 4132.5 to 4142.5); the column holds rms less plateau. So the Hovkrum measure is -3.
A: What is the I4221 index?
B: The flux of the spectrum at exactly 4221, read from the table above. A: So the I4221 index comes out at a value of 83.69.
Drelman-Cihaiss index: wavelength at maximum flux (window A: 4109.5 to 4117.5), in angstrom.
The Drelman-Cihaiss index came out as 4111 angstrom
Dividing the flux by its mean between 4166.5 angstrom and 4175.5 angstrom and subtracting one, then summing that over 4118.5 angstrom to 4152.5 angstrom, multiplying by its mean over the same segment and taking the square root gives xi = 0.29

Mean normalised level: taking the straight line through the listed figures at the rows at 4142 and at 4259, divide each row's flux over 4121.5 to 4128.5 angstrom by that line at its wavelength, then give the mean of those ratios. 1.16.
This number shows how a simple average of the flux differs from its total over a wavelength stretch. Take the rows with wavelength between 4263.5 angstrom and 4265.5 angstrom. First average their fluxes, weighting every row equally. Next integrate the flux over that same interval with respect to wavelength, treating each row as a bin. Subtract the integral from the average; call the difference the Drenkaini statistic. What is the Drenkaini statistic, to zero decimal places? -83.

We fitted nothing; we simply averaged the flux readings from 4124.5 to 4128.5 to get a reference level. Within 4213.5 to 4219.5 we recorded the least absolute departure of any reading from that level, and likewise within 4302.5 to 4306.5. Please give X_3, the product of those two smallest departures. 10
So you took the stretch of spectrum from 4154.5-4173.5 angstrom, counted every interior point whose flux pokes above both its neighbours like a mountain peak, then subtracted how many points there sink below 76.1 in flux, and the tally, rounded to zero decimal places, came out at -9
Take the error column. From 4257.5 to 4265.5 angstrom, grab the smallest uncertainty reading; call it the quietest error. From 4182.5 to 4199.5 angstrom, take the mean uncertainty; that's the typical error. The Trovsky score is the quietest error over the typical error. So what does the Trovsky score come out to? 0.93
